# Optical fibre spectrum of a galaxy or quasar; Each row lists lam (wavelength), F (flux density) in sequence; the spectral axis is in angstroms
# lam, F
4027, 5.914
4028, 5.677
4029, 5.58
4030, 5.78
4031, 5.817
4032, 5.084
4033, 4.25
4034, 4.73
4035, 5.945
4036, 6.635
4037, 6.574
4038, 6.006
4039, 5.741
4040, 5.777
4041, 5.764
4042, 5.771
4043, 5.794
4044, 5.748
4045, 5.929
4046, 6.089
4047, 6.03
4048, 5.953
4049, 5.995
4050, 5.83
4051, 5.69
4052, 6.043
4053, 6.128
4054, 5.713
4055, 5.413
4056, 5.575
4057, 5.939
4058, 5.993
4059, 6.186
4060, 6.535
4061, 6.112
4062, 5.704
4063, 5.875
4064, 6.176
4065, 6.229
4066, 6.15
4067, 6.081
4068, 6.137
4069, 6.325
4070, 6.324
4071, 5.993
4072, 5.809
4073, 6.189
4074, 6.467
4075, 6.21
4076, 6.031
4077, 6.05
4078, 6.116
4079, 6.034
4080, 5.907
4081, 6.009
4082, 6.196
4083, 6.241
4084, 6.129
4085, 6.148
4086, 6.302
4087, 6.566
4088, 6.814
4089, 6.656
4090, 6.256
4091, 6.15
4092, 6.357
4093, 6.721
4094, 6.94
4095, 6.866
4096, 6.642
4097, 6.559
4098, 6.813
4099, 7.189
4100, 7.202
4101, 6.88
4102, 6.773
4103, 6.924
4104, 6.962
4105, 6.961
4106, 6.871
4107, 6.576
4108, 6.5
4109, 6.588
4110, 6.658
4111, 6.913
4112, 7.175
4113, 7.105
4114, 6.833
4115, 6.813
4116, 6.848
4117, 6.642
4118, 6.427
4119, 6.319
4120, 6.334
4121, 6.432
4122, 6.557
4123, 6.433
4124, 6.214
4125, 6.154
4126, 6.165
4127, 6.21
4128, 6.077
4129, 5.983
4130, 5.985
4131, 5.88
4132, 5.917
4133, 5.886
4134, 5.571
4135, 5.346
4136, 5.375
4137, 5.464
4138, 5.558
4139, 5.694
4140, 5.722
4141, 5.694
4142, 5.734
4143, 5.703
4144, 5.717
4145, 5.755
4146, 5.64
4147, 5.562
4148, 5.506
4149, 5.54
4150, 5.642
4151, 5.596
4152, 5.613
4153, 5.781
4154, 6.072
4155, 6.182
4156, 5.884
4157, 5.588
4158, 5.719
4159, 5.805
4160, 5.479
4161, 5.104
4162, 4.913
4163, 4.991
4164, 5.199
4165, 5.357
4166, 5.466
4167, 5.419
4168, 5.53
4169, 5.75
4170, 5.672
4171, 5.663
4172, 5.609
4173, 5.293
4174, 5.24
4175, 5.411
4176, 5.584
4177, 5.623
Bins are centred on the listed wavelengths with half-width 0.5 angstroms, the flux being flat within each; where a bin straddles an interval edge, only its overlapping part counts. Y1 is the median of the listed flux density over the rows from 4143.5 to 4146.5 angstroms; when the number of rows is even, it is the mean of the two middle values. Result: 5.7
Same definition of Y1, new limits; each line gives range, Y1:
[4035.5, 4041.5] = 5.9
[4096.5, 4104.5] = 6.9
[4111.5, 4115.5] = 7.0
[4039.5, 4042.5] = 5.8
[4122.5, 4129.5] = 6.2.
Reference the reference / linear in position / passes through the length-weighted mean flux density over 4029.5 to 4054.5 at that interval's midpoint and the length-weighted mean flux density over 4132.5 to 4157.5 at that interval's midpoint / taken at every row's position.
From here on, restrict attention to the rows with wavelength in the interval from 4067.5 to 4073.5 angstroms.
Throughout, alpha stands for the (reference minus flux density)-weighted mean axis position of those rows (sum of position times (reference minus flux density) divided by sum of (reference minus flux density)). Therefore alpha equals 4070.1 angstroms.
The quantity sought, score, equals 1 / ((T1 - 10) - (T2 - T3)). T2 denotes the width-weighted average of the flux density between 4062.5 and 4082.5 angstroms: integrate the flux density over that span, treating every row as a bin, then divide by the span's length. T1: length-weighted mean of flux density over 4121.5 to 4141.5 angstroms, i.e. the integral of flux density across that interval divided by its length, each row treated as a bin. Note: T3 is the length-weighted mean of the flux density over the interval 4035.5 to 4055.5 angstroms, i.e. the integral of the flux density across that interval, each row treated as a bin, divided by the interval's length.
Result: -0.23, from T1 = 5.89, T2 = 6.12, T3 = 5.93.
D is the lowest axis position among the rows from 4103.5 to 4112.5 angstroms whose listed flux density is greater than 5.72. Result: 4104 angstroms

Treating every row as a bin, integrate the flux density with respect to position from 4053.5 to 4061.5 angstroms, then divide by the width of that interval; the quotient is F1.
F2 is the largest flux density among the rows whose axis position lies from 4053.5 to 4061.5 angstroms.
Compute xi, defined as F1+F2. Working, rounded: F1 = 5.9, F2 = 6.535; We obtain 12.5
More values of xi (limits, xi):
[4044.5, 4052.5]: 12.0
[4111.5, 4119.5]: 13.9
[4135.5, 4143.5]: 11.4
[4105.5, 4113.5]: 14.0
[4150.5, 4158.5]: 12.0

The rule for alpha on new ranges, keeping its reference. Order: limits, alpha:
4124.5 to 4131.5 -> 4127.5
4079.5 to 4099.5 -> 4091.7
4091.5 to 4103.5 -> 4097.9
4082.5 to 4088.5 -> 4086.1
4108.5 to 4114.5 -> 4111.7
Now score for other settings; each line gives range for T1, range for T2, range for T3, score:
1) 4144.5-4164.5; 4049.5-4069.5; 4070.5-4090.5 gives -0.24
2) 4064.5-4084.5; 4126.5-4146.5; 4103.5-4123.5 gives -0.34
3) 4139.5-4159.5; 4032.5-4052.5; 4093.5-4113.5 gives -0.31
